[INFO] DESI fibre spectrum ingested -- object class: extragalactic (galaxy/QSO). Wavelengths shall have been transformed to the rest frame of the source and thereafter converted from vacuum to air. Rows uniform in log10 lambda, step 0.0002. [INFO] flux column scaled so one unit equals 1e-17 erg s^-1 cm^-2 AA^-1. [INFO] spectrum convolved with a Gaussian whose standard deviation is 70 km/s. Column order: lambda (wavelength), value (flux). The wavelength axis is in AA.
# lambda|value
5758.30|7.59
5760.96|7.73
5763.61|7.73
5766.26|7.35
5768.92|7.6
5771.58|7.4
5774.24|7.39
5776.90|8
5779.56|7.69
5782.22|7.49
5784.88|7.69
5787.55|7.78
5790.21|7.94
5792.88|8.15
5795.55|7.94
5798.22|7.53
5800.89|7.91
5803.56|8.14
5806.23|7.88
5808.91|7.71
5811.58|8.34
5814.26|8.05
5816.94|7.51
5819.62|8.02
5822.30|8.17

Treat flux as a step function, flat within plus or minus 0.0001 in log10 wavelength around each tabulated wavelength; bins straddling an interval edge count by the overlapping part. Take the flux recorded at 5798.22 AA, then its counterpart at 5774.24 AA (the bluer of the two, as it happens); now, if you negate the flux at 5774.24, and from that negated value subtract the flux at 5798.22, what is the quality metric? -14.9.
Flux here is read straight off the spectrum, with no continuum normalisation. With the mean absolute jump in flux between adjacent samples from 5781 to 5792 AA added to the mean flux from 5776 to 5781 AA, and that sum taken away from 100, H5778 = 92.0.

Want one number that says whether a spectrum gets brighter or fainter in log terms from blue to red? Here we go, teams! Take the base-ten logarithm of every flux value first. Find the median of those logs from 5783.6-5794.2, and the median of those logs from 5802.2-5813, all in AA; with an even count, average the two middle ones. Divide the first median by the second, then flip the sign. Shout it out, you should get -0.99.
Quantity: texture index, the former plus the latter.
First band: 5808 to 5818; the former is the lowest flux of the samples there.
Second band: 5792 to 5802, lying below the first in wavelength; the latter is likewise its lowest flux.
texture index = 15.0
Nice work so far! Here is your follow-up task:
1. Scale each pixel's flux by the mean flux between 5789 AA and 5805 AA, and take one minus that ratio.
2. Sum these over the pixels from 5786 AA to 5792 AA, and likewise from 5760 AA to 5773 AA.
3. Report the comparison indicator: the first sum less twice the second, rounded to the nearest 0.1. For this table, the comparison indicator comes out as -0.5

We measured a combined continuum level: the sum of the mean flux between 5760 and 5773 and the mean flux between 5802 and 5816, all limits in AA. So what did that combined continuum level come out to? 15.6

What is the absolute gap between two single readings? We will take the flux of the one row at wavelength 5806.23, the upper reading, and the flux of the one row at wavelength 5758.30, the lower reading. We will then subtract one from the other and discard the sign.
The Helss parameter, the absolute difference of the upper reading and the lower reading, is 0.29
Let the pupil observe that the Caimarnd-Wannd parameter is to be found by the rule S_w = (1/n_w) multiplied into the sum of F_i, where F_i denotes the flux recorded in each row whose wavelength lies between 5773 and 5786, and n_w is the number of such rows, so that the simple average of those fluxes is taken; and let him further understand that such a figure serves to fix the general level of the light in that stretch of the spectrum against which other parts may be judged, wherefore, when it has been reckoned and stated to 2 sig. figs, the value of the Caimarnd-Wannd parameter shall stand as 7.7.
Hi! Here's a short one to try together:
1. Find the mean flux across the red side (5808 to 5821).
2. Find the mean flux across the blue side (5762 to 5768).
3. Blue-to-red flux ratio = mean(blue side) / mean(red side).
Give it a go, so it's 0.95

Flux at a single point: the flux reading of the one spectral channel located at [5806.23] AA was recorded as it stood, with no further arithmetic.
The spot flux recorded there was 7.88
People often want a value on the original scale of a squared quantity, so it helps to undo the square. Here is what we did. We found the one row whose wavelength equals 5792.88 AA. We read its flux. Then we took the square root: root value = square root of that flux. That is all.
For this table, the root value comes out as 2.85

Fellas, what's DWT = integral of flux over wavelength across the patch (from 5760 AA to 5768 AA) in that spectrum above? 61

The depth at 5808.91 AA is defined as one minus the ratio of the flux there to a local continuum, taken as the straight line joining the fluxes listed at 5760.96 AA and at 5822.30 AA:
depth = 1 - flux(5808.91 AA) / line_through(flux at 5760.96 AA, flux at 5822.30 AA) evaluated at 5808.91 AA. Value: 0.05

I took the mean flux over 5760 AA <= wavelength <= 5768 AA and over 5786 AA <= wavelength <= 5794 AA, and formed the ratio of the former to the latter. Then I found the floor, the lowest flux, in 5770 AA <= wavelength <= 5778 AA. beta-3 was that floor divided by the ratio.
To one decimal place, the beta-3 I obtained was 7.7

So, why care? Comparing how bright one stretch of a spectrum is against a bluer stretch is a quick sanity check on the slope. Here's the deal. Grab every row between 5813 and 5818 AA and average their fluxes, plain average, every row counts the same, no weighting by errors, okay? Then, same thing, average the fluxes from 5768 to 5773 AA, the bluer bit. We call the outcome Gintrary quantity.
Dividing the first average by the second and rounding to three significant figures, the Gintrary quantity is 1.04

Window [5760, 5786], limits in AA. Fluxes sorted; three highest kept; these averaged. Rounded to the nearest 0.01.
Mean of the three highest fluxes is 7.82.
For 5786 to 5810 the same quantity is 8.08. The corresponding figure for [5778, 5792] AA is 7.80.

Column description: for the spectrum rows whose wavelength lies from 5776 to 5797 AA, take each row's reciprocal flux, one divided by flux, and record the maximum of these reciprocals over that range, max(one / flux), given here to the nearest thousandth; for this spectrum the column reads 0.134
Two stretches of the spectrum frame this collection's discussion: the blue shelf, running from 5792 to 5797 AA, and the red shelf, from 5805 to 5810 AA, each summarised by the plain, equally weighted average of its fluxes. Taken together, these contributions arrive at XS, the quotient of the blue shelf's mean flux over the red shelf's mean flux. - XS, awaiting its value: 1.03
